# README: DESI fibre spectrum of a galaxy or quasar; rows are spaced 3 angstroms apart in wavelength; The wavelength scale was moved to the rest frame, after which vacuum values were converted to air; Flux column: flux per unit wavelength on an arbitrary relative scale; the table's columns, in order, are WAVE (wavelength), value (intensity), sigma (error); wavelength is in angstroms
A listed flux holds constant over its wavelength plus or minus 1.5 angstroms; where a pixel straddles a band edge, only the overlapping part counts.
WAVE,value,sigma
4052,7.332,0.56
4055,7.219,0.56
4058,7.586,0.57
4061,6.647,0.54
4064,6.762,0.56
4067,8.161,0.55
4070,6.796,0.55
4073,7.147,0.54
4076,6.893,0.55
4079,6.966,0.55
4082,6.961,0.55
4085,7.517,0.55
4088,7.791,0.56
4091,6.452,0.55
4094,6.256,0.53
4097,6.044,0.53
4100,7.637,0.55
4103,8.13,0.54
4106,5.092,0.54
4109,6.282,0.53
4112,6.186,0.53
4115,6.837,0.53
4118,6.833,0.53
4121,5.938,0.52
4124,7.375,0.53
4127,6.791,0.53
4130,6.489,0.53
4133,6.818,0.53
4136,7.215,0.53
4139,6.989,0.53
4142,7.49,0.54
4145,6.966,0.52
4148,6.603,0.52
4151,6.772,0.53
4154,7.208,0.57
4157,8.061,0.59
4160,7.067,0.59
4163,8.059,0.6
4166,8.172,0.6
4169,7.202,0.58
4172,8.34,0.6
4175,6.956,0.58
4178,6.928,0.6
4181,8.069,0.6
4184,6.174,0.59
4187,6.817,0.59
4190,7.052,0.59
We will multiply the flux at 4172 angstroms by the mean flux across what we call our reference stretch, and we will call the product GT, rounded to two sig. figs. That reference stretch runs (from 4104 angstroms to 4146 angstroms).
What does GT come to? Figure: 56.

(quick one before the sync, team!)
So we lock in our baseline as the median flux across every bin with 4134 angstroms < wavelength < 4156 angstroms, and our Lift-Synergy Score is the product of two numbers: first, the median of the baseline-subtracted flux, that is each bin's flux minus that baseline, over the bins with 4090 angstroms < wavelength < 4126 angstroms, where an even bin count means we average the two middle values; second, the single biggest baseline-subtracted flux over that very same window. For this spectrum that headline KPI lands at -0.71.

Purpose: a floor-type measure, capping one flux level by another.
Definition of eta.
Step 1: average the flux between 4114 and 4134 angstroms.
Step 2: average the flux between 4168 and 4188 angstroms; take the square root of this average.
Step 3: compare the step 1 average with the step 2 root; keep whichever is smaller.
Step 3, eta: 2.69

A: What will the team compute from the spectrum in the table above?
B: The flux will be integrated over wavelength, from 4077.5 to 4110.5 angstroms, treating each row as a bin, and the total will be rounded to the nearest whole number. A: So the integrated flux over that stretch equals 225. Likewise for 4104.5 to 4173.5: 482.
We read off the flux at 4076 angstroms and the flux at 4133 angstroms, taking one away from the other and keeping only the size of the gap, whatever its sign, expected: 0.1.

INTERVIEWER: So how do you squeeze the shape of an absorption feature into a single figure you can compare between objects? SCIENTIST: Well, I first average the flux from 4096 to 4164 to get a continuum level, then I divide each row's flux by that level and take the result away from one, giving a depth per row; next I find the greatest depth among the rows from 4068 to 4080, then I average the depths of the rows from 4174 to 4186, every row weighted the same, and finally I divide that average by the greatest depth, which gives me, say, -1.1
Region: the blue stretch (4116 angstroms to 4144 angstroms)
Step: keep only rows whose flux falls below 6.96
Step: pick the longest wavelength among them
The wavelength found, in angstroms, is 4133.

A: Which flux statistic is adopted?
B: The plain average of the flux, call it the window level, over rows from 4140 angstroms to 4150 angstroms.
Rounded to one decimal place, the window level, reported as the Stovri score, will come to 7.0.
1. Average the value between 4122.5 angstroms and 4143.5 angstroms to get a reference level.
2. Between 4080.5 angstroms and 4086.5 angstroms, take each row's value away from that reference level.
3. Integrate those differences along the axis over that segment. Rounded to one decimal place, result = -1.3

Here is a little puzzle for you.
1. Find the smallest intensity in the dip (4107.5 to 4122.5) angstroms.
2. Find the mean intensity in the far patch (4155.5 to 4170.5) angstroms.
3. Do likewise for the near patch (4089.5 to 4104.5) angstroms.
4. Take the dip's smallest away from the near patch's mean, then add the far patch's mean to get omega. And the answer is 8.7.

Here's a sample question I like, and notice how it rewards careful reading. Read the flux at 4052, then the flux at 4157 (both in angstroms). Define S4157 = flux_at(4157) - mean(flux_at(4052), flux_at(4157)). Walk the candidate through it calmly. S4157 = 0.4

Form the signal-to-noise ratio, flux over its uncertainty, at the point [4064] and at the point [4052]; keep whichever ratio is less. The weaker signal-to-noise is 12.1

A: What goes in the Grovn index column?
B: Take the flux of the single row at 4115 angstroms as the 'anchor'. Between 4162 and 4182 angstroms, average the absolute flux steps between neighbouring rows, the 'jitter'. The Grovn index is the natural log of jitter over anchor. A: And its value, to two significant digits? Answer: -2.2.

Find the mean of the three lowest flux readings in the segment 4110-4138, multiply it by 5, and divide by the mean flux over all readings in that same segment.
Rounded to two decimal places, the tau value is 4.62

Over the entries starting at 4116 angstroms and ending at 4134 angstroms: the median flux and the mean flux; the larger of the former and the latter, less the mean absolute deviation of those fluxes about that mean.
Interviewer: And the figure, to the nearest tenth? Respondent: 6.5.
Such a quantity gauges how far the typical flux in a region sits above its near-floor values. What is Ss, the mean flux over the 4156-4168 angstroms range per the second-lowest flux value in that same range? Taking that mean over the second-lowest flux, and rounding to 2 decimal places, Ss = 0.97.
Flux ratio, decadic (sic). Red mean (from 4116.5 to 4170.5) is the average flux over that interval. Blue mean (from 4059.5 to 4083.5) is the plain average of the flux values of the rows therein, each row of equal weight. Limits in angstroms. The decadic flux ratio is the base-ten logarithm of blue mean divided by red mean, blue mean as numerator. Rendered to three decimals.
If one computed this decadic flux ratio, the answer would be -0.004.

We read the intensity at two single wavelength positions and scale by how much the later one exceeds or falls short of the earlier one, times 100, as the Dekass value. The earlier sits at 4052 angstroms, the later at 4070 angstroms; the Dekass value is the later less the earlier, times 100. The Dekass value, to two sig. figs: -54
